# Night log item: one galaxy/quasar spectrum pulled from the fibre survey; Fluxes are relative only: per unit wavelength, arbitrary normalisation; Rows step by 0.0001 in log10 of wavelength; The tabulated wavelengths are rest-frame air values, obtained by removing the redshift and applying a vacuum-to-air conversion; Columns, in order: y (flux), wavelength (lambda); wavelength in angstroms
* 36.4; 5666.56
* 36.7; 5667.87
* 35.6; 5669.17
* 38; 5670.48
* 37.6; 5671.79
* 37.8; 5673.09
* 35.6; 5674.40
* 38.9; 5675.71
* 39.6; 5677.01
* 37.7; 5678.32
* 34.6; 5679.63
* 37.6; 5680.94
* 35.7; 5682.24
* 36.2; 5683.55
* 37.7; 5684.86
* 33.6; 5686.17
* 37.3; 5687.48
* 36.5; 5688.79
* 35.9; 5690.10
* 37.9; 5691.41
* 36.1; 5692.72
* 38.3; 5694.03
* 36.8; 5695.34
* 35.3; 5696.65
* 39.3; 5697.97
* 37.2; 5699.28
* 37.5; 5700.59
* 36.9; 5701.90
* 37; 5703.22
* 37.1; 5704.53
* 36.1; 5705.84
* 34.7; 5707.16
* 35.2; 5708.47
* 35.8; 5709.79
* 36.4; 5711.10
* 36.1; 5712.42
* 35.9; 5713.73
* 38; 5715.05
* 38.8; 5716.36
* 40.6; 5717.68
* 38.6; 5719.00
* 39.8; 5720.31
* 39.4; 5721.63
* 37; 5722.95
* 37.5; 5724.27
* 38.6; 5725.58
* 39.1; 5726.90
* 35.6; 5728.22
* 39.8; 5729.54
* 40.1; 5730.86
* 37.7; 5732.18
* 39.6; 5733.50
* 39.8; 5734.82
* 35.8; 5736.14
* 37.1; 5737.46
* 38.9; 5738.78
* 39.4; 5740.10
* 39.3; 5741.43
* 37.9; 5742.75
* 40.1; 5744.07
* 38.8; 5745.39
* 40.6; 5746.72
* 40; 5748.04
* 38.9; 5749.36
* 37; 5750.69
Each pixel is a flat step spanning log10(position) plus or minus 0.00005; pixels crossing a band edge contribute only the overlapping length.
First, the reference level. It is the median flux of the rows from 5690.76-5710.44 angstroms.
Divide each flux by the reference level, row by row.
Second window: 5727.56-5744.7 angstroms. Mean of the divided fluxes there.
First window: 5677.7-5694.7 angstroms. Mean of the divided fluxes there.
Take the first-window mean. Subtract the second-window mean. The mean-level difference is -0.054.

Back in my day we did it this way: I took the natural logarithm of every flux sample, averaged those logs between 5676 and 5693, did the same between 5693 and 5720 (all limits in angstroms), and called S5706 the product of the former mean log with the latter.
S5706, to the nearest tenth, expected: 13.0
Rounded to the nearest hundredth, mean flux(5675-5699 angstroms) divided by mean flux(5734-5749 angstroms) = 0.95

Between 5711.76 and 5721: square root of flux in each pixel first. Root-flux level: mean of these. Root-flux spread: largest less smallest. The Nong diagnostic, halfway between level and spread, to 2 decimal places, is 3.28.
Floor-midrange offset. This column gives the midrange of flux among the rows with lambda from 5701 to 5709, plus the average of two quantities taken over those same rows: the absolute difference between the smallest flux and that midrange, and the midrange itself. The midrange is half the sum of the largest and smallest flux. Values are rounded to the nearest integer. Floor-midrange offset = 54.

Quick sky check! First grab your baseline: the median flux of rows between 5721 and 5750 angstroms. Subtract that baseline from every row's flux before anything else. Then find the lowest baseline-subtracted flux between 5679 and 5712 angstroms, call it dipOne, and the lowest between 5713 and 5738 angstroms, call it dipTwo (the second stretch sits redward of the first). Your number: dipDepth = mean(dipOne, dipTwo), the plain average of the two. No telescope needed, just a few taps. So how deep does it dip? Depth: -4.4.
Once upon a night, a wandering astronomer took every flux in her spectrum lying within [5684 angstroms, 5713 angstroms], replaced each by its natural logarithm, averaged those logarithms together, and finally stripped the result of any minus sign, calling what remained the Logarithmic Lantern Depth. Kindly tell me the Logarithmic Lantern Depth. 3.60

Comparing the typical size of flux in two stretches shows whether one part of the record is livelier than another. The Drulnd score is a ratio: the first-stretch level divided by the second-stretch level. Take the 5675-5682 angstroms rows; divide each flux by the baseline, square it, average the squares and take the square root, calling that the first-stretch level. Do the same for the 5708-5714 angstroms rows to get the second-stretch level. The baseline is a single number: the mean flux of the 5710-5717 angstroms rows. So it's 1.05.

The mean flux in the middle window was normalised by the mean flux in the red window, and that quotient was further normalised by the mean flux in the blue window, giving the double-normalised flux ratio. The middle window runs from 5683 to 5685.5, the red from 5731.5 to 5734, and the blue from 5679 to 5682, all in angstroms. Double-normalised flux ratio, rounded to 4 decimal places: 0.0265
